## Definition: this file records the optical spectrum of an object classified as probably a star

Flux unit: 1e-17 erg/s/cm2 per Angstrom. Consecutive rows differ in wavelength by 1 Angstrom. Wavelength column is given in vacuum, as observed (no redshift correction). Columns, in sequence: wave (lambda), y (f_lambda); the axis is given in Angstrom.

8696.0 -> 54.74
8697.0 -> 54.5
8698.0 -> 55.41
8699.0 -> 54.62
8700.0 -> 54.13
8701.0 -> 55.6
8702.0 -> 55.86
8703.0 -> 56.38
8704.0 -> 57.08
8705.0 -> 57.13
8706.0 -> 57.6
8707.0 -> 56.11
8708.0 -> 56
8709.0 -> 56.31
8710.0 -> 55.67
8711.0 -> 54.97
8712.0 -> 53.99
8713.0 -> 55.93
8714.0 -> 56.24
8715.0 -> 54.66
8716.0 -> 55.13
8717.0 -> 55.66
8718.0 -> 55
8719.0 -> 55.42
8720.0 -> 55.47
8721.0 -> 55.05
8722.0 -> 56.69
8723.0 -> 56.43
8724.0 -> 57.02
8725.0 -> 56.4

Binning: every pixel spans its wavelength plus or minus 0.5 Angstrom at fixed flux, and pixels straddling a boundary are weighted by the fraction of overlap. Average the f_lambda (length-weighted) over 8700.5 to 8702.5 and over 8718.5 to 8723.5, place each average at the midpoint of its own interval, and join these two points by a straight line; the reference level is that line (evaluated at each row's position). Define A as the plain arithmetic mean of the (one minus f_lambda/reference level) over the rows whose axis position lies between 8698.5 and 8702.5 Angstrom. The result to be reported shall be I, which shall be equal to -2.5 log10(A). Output 4.8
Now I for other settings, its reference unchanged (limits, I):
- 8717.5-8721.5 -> 5.0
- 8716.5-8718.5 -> 5.2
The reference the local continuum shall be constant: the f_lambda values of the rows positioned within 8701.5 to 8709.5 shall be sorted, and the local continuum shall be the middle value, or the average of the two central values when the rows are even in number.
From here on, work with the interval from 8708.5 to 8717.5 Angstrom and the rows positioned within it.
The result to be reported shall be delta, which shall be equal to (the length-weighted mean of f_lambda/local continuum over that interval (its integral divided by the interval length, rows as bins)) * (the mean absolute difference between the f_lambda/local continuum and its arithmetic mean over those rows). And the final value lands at 0.0110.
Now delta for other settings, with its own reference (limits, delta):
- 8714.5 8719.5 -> 0.0051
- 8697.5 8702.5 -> 0.0104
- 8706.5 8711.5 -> 0.0069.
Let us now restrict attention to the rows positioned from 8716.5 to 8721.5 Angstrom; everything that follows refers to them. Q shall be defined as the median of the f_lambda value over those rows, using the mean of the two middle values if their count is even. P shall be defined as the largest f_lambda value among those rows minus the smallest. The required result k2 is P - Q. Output -54.8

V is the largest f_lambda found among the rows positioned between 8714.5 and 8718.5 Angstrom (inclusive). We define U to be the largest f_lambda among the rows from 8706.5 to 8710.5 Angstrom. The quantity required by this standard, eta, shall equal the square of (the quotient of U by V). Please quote 1.02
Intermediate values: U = 56.31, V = 55.66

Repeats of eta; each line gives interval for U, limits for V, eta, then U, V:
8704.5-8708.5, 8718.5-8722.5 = 1.03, 57.6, 56.69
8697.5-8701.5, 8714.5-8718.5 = 1.00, 55.6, 55.66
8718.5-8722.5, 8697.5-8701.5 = 1.04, 56.69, 55.6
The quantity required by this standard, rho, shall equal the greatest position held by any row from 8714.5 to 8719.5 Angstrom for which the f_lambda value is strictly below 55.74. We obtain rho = 8719.0 Angstrom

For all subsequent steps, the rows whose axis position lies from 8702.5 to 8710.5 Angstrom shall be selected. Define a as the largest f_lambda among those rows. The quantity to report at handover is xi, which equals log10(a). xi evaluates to 1.760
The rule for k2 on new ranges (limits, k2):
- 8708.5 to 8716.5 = -53.1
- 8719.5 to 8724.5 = -54.5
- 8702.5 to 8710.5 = -54.4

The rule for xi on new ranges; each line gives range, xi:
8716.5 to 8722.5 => 1.754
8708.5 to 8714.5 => 1.751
